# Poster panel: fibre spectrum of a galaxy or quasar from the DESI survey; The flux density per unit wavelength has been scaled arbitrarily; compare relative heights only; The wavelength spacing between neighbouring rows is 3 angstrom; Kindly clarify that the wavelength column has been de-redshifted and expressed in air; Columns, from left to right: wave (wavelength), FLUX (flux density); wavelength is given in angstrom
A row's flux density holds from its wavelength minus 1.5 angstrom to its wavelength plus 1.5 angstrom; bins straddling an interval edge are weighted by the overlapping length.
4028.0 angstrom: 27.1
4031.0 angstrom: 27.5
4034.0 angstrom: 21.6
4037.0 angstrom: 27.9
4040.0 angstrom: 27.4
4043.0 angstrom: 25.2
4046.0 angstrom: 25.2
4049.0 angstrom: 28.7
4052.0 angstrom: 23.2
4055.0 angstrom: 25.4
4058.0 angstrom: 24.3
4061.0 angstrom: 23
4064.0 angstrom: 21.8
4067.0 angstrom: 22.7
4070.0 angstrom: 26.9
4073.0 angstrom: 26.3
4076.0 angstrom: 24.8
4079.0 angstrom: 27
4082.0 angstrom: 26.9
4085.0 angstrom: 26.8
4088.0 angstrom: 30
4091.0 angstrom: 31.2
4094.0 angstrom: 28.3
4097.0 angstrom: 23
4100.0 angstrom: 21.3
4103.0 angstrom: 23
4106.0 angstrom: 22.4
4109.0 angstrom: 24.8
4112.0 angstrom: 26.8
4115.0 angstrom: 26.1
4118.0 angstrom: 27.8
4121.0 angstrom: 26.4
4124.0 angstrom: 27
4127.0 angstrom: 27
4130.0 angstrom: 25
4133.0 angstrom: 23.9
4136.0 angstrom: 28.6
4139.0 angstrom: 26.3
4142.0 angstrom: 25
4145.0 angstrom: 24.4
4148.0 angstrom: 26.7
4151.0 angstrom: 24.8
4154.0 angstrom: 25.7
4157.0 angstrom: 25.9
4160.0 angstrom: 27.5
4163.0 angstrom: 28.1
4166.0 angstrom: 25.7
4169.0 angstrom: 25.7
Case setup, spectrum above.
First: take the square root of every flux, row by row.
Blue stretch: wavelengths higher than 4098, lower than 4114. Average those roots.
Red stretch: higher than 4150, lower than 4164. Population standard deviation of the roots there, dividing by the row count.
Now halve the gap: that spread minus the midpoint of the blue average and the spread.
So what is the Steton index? -2.37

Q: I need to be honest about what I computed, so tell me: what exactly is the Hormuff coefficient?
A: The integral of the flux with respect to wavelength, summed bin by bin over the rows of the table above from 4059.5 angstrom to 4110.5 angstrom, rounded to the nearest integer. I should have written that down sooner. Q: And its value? 1291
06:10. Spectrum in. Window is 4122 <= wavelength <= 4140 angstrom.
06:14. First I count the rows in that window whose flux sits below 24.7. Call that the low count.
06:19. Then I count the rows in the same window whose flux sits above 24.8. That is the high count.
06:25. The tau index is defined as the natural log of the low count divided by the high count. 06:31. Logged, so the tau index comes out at -1.6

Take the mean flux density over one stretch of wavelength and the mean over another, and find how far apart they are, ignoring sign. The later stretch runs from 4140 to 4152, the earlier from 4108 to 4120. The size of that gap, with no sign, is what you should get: 1.2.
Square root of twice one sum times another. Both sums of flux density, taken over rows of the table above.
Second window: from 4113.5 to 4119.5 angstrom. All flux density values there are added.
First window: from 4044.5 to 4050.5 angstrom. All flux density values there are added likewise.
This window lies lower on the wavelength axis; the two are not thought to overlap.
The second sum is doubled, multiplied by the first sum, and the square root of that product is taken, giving 76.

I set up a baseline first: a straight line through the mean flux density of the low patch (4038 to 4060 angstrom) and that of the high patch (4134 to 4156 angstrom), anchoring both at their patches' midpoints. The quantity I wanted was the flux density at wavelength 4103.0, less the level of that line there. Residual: -2.8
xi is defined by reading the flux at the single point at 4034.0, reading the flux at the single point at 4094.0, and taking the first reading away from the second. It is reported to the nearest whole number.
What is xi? 7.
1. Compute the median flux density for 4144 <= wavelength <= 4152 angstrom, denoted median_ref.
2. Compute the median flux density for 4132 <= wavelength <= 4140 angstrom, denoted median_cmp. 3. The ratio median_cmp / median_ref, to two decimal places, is 1.06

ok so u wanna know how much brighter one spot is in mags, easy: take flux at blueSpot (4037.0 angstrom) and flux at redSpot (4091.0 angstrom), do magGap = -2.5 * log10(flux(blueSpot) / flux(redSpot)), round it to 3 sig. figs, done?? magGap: 0.121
